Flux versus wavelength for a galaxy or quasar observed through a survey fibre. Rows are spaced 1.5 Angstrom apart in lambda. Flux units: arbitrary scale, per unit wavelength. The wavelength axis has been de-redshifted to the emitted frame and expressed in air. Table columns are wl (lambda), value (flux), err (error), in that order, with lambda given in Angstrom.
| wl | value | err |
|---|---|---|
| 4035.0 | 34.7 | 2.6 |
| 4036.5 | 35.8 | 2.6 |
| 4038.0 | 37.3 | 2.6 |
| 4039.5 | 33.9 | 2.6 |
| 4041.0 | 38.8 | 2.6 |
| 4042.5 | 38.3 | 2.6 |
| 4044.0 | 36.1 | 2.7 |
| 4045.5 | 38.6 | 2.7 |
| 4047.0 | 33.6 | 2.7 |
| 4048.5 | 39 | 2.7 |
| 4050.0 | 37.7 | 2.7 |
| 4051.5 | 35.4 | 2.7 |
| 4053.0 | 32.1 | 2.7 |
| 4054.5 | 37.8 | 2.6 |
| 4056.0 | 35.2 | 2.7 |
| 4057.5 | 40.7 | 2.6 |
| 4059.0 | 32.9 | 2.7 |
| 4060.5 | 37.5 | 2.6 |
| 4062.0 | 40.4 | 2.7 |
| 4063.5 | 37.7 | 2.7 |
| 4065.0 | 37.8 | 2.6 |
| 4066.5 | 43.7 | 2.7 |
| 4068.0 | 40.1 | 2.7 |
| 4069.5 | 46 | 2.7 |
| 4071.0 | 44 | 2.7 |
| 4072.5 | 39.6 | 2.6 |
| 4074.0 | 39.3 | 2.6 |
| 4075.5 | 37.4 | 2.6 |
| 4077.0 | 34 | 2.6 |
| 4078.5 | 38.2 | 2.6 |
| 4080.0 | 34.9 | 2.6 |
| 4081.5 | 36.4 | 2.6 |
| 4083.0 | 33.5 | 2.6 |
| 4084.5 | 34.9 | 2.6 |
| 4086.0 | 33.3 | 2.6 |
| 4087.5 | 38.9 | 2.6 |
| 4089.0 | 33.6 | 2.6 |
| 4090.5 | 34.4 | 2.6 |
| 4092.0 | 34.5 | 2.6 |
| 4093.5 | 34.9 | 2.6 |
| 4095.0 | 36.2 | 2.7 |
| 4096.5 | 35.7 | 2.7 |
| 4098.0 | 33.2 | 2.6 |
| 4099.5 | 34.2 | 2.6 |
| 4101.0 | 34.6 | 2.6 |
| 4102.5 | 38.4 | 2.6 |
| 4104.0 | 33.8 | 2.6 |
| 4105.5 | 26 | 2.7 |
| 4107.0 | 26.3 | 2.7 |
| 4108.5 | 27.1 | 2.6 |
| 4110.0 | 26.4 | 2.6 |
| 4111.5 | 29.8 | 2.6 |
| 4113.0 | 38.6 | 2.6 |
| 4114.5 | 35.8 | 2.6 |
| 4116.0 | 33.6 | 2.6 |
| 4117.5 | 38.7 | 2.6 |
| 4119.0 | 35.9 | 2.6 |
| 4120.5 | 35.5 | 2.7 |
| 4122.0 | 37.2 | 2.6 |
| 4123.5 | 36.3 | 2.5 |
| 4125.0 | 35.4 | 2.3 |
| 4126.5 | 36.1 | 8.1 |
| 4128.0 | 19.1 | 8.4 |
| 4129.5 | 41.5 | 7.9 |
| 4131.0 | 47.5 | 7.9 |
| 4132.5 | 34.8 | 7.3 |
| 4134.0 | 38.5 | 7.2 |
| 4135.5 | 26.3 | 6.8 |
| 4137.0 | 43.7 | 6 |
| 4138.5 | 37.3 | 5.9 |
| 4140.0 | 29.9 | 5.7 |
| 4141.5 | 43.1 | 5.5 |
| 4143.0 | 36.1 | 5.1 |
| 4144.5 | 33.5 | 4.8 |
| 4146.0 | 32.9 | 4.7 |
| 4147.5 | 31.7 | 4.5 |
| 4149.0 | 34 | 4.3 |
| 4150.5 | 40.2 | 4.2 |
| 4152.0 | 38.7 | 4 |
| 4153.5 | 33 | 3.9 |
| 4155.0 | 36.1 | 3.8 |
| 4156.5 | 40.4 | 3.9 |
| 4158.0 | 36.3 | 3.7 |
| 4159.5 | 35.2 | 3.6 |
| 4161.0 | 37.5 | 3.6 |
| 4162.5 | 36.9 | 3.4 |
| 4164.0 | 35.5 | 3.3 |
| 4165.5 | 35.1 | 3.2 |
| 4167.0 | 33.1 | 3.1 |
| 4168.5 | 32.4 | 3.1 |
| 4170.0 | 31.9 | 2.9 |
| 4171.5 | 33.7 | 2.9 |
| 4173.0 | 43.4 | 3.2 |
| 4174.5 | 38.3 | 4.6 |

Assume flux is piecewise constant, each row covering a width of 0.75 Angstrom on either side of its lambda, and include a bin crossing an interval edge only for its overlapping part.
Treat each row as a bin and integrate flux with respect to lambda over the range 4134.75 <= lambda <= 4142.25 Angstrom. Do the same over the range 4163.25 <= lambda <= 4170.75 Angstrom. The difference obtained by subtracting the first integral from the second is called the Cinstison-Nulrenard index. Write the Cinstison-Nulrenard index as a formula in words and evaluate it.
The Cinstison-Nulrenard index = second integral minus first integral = -18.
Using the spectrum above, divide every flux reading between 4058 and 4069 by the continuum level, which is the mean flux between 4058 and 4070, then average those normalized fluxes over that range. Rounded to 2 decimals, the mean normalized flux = 0.98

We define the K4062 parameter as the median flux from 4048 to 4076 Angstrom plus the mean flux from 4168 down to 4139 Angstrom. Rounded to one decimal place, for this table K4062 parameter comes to 73.5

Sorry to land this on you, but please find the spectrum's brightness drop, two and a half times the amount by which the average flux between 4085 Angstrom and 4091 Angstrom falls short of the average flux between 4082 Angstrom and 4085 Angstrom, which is -2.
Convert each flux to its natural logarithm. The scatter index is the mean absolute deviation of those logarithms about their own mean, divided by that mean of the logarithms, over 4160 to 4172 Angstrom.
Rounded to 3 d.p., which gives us 0.014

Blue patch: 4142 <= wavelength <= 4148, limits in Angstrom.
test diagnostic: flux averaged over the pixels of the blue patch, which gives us 34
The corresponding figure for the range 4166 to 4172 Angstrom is 33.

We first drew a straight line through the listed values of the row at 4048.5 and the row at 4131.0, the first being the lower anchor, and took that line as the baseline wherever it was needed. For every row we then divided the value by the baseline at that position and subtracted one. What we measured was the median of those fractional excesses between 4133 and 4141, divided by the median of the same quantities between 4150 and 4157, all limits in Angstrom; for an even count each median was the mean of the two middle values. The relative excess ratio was 1.0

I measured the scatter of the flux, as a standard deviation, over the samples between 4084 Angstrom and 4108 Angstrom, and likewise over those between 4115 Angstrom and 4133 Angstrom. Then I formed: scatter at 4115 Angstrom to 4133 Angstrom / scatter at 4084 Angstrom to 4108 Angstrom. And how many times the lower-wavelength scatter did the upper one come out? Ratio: 1.9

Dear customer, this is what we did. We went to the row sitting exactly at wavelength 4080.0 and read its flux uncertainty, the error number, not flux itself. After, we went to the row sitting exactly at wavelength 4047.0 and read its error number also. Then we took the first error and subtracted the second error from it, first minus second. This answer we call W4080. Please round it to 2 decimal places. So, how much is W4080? -0.10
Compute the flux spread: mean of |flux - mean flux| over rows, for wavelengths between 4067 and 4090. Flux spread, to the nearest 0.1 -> 3.0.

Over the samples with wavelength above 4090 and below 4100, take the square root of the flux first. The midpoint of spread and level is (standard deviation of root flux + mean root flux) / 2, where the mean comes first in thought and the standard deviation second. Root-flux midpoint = 2.99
